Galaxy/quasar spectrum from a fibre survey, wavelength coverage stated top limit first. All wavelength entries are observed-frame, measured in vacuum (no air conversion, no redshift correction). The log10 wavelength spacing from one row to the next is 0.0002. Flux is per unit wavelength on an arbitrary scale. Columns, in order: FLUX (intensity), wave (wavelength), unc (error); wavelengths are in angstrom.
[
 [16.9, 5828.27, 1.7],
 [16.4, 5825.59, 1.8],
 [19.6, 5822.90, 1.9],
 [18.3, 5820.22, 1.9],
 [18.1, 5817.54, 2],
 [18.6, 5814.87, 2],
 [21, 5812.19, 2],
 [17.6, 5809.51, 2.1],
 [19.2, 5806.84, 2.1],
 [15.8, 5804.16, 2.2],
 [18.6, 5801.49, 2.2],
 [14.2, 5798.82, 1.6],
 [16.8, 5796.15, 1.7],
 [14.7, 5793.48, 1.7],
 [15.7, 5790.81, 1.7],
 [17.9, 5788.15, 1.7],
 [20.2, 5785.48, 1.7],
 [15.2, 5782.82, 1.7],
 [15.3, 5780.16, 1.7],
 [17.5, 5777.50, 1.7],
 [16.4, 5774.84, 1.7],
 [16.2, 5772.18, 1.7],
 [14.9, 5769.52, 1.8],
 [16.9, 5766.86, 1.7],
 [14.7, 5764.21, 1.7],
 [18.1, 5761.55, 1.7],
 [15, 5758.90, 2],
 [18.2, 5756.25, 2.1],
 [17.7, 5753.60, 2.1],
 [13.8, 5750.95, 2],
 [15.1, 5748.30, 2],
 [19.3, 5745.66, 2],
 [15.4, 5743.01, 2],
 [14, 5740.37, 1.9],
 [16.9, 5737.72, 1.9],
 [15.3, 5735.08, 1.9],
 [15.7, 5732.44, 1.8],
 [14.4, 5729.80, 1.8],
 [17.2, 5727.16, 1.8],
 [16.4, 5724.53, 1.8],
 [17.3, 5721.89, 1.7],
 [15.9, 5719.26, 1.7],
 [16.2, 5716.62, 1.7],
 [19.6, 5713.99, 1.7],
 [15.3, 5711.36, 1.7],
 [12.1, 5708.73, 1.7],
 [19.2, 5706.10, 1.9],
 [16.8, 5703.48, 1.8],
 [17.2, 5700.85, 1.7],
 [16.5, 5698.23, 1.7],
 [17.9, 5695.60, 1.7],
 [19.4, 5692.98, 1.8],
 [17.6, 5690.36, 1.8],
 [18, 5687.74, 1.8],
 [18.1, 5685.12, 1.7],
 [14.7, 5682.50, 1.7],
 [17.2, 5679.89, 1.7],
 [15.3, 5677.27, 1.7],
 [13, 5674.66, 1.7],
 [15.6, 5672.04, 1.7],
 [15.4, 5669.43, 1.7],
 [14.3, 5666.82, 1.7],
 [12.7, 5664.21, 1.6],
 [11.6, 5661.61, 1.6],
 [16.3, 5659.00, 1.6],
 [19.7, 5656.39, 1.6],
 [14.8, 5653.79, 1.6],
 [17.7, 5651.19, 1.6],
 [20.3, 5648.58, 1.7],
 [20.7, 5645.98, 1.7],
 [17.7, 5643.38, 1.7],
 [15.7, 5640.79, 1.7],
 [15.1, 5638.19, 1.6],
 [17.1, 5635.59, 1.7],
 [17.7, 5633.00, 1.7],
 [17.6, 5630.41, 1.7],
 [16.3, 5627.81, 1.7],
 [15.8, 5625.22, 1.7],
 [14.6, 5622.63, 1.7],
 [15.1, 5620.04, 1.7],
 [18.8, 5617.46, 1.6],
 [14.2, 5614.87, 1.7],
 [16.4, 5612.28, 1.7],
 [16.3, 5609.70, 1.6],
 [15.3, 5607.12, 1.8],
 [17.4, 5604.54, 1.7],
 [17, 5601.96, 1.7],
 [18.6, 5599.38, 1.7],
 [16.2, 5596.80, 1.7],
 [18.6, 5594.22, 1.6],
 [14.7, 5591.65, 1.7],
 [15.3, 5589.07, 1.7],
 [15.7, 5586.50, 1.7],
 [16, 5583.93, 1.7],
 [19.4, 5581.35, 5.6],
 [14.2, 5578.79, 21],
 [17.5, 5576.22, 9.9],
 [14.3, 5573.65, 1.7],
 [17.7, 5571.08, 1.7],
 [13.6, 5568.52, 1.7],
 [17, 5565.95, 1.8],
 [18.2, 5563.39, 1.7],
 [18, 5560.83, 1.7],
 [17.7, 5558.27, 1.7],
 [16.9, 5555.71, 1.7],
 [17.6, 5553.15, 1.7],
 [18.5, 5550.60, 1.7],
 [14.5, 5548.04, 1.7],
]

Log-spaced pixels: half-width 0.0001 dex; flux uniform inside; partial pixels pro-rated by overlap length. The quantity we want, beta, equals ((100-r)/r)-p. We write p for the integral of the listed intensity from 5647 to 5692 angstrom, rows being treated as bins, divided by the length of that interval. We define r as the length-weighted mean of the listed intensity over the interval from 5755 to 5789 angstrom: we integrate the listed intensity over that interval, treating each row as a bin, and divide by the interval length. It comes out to -11.1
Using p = 16.1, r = 16.6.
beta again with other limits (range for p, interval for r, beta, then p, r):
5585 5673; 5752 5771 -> -11.3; 16.4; 16.5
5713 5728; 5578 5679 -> -11.9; 17.0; 16.3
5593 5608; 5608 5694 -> -12.1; 17.2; 16.4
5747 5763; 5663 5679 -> -10.4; 16.3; 14.5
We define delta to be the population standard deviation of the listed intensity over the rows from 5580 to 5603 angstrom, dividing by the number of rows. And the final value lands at 1.57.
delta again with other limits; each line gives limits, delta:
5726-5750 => 1.54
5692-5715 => 2.24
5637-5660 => 2.13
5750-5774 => 1.54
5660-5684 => 1.63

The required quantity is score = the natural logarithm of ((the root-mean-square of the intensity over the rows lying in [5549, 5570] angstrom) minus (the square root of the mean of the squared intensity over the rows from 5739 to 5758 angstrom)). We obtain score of -0.1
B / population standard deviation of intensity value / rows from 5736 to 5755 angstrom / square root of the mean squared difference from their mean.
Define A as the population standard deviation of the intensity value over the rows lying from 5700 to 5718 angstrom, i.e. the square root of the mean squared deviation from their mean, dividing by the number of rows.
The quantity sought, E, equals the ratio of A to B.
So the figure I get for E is 1.2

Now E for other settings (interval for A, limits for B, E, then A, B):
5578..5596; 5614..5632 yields 1.2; 1.8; 1.5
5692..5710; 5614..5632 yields 1.5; 2.3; 1.5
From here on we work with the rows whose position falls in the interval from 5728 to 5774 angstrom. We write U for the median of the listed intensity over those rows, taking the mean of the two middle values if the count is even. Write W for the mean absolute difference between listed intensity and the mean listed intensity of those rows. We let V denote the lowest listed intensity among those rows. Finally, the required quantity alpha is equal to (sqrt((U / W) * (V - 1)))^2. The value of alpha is 146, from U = 15.4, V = 13.8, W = 1.35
